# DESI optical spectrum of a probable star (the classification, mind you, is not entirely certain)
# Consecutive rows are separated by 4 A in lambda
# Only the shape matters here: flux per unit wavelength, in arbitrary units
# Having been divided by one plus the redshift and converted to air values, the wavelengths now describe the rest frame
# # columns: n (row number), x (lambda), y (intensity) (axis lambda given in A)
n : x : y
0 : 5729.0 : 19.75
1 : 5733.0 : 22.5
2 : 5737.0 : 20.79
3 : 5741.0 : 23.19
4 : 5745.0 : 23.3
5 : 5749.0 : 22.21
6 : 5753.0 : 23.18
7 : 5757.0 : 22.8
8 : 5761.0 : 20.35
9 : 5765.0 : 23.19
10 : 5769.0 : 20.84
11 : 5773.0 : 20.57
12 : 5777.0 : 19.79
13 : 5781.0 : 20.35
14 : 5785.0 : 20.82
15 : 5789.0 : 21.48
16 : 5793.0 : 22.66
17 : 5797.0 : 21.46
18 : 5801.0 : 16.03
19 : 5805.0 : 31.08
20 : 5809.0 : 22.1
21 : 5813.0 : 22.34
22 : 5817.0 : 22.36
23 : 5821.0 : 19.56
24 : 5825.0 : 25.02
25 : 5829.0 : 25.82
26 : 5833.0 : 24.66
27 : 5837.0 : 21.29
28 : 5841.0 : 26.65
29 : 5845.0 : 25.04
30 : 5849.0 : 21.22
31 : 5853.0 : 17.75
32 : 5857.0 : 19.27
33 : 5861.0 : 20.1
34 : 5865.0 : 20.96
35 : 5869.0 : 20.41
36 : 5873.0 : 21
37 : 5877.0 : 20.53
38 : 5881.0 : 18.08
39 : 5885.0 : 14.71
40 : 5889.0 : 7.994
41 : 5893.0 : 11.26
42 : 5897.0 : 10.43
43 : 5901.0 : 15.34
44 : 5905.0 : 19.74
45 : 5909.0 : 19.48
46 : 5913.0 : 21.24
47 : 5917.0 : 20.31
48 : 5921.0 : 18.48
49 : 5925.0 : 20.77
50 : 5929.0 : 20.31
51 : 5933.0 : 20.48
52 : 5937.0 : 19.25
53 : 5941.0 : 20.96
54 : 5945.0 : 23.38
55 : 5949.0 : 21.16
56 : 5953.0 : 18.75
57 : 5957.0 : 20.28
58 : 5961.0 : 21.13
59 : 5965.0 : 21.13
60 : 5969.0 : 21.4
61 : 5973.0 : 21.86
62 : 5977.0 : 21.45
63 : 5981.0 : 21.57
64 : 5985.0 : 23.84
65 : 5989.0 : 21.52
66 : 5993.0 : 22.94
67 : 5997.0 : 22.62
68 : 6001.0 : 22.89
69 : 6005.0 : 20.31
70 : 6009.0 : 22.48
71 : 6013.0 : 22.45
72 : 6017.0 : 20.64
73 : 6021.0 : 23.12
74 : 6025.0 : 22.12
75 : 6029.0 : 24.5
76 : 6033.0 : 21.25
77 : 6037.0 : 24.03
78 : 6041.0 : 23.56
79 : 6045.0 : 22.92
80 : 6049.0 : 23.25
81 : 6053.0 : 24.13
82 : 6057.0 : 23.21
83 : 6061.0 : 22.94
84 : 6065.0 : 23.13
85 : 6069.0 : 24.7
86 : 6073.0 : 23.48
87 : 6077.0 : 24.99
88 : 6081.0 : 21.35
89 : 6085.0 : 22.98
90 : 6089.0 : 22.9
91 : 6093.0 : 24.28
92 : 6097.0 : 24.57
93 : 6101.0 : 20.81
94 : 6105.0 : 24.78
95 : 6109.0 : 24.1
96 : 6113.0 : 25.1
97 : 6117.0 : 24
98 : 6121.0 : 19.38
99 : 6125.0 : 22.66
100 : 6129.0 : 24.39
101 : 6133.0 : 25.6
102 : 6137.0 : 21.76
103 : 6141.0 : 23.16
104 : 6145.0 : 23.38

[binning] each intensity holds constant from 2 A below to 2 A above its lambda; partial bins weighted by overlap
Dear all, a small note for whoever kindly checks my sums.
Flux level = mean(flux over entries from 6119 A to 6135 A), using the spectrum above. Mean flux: 23.0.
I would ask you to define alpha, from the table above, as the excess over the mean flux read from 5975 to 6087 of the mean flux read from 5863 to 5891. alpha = -5.1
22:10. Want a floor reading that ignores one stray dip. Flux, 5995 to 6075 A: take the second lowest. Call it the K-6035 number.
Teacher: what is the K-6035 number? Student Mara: 20.64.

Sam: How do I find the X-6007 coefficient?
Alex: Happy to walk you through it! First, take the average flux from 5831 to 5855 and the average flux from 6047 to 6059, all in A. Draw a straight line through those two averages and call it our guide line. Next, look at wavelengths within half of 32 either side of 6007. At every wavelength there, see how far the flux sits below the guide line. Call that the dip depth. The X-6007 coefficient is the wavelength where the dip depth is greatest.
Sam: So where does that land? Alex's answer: 6005.0 A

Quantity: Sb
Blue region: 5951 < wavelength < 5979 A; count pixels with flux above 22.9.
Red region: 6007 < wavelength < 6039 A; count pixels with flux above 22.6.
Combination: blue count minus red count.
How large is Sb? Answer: -3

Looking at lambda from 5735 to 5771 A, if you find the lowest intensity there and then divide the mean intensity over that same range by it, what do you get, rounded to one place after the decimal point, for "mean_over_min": 1.1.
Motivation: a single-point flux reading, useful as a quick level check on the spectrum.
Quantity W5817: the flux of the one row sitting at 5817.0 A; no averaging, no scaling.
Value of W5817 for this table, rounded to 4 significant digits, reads 22.36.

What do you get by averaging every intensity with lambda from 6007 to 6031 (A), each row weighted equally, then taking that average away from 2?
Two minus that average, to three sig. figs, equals -20.6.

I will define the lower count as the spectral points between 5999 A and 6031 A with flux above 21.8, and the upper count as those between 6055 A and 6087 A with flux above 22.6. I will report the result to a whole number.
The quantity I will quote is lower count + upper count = 13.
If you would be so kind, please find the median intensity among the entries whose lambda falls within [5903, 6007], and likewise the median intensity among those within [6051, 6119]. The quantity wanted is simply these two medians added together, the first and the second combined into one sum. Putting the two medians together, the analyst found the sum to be 45.1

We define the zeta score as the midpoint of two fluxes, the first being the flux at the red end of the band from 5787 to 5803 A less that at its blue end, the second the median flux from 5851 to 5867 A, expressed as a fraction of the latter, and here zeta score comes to 0.362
